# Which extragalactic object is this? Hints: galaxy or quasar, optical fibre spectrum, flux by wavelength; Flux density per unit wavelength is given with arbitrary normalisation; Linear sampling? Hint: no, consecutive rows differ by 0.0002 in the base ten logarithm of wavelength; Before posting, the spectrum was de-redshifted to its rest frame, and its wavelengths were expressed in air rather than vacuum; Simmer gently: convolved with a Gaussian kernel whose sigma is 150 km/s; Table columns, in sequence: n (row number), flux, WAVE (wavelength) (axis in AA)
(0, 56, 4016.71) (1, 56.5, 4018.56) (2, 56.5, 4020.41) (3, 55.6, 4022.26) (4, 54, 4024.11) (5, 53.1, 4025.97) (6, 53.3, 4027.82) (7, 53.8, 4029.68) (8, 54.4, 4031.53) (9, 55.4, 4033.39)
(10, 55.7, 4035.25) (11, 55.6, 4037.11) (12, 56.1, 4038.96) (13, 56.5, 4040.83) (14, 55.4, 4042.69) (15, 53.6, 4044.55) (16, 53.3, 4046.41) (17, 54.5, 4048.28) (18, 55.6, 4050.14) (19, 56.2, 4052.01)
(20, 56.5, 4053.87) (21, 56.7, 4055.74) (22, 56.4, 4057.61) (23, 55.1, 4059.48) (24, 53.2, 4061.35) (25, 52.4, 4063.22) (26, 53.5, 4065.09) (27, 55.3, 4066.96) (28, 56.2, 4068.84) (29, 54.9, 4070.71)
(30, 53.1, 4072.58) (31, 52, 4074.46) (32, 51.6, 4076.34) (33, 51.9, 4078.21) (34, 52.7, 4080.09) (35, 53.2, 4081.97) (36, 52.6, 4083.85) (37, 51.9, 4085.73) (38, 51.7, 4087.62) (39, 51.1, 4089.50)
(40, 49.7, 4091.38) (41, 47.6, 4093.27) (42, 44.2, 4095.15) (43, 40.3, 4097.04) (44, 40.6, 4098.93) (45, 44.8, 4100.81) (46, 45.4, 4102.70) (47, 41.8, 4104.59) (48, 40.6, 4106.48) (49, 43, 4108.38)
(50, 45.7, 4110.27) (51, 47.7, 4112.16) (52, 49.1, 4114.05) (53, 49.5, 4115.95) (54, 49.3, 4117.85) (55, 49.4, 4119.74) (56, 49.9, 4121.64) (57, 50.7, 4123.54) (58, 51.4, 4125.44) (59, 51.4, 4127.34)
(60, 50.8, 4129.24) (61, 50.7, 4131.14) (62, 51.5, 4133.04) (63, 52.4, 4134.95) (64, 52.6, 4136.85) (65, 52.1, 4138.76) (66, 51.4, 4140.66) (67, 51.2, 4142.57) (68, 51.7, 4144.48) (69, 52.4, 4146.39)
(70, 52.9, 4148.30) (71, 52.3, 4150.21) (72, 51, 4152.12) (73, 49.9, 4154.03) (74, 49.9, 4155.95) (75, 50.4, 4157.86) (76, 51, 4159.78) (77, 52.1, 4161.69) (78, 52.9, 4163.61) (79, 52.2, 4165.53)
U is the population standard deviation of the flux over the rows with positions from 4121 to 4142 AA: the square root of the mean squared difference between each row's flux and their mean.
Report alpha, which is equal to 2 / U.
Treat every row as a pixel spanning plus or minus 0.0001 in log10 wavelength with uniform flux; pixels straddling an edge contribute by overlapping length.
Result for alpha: 2.6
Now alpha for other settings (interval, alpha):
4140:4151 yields 3.3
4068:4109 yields 0.4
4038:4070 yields 1.5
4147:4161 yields 1.9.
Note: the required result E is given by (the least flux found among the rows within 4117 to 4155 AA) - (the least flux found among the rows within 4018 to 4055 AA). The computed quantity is -4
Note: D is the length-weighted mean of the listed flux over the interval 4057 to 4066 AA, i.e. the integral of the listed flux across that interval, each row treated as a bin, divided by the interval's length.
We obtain 54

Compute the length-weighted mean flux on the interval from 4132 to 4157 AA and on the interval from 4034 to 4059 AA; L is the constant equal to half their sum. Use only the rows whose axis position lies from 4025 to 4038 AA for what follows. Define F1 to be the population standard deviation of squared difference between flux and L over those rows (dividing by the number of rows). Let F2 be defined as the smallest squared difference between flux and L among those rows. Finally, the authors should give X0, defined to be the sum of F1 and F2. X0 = 2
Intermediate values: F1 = 2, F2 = 0.0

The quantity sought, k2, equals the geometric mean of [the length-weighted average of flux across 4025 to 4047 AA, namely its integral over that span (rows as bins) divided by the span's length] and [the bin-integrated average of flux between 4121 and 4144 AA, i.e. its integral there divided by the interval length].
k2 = 53.0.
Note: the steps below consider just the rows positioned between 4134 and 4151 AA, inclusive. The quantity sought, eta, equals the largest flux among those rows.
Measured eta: 52.9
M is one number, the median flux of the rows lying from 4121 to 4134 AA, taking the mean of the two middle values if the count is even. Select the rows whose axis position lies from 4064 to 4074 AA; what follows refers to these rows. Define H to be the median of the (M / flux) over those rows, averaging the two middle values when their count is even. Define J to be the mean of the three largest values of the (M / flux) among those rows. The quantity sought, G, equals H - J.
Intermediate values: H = 0.93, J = 0.94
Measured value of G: -0.019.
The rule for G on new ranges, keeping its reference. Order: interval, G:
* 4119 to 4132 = -0.014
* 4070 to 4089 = -0.011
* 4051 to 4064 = -0.045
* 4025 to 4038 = -0.018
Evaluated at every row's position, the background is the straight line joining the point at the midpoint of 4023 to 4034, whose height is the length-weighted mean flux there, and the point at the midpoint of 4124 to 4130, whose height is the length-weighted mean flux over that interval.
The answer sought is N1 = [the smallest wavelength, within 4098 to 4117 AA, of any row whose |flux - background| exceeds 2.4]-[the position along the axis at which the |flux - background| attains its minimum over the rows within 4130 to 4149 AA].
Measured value -32.2 AA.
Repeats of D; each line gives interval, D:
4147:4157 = 51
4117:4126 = 50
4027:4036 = 54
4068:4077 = 54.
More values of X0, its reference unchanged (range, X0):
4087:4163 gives 51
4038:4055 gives 3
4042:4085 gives 3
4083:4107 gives 68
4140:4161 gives 5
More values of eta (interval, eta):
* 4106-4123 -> 49.9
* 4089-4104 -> 51.1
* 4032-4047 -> 56.5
